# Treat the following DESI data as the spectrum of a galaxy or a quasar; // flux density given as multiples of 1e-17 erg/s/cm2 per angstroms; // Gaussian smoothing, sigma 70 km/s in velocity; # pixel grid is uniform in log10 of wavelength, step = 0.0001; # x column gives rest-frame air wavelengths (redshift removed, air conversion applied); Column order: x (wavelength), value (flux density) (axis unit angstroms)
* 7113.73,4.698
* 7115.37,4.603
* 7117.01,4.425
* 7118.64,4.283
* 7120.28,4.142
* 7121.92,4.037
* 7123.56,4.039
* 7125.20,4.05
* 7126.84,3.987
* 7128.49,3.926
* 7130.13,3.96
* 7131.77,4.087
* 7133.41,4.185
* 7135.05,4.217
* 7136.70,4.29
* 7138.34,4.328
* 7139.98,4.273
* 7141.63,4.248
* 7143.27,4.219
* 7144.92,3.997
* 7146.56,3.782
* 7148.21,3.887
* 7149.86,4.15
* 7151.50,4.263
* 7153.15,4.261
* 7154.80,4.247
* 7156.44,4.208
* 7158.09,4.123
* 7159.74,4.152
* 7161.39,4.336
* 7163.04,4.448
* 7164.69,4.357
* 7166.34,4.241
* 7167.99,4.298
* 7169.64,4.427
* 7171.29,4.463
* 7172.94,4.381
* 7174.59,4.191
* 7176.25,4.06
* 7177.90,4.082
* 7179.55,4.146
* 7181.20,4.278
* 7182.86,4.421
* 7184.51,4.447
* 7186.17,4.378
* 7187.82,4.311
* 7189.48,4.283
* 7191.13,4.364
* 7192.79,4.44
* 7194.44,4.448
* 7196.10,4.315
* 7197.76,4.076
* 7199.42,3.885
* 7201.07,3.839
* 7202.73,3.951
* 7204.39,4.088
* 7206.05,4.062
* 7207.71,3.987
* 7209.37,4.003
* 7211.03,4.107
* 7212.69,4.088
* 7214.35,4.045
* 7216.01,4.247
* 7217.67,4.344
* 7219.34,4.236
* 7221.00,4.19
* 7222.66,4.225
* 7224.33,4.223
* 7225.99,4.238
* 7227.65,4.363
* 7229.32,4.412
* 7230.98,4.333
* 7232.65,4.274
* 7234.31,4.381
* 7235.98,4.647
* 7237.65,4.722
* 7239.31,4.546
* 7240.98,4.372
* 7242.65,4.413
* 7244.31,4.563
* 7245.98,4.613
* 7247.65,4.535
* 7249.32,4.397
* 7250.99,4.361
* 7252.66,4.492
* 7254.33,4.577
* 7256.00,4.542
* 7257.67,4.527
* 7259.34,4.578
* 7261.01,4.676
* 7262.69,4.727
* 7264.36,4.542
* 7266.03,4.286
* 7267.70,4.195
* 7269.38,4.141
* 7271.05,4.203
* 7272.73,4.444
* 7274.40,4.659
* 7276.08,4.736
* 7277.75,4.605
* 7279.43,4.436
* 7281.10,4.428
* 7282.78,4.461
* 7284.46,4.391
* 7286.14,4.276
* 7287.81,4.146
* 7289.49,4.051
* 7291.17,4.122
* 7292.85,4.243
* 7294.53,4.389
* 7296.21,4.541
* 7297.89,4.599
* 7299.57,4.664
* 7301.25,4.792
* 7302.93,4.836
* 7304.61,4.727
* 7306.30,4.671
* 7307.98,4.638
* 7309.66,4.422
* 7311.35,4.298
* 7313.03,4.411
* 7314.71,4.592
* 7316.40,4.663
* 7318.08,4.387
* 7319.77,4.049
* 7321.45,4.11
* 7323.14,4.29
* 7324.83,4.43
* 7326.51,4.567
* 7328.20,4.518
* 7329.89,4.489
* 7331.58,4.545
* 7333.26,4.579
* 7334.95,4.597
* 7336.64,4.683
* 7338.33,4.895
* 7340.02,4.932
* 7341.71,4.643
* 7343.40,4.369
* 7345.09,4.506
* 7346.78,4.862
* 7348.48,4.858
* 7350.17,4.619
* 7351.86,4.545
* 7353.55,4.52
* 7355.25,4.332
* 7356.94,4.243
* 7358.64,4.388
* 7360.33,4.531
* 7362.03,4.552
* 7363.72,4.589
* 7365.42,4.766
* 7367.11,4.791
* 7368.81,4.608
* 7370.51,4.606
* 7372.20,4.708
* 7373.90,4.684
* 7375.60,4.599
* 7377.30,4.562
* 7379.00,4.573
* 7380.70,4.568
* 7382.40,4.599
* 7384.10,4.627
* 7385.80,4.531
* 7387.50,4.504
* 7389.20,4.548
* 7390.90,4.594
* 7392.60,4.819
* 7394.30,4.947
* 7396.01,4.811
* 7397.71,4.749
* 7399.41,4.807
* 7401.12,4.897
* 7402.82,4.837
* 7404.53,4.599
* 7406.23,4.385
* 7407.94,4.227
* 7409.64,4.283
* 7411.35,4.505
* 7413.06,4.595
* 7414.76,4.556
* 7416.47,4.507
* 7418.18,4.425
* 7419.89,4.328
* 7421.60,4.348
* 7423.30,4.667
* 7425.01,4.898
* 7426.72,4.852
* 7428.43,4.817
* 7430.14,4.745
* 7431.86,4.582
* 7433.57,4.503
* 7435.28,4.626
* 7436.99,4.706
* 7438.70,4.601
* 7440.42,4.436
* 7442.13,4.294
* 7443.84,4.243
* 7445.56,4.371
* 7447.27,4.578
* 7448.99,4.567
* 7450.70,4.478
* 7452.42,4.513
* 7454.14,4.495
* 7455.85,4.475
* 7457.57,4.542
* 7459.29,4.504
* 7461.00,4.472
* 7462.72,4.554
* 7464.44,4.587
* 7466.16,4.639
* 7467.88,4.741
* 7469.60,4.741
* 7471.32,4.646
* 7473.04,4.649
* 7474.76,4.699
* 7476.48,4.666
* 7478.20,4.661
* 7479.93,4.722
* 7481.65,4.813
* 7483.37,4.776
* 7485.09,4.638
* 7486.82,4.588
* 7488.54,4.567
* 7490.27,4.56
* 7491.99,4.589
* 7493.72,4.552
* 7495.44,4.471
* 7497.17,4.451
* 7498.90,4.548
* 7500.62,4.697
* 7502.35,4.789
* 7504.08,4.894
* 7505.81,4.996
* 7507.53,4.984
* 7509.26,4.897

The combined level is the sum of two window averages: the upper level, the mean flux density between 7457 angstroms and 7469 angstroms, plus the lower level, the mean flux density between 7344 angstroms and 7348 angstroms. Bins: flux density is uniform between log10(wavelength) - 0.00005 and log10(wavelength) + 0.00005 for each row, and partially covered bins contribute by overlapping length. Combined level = 9.3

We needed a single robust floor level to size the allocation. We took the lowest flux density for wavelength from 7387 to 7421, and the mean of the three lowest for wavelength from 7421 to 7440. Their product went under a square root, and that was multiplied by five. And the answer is 21.8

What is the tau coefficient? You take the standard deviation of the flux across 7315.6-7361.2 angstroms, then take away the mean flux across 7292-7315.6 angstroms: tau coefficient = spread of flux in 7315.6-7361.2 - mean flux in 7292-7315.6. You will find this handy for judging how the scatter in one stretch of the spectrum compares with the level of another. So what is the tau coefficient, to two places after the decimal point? -4.34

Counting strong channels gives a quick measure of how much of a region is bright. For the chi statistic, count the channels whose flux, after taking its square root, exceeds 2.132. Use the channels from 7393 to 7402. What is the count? 5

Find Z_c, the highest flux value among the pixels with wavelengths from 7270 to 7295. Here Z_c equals 4.736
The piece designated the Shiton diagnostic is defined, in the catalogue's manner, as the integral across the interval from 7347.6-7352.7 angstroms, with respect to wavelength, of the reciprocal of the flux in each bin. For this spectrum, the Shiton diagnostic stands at 1.09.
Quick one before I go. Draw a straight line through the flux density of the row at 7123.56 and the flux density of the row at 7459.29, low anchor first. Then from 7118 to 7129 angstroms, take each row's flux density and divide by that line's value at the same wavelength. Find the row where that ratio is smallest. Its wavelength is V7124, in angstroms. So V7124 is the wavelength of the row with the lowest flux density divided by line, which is 7128.49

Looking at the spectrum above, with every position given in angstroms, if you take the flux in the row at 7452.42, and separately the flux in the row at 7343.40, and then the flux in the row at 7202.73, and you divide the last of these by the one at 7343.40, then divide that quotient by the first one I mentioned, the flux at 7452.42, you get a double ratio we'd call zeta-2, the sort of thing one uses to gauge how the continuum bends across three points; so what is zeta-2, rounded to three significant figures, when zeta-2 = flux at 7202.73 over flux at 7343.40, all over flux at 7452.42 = 0.200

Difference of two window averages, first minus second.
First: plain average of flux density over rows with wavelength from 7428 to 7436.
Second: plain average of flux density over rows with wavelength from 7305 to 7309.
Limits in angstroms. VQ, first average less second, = 0.0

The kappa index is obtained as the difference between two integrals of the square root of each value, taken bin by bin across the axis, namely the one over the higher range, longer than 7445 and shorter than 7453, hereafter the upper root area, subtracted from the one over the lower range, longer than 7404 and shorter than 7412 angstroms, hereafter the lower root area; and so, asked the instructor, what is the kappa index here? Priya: 0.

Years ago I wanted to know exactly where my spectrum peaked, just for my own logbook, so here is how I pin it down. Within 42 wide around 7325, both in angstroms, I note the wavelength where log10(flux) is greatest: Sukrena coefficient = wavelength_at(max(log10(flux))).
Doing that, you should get 7340.02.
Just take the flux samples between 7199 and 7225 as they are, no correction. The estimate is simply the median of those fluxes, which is 4.09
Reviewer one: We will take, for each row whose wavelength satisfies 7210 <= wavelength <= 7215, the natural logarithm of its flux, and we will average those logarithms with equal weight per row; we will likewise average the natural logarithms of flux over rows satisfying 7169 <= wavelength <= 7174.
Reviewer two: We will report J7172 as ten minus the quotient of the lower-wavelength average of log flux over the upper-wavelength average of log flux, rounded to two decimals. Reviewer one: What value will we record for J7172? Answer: 8.94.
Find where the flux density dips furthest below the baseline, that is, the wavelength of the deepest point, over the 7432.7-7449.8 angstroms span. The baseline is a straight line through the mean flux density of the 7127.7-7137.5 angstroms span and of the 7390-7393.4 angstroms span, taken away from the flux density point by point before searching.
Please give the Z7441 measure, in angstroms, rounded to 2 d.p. 7443.84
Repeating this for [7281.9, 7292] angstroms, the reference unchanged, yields 7289.49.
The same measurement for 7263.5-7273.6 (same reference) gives 7269.38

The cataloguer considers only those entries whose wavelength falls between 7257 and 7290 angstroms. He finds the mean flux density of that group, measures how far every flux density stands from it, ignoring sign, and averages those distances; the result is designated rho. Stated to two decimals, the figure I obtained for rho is 0.17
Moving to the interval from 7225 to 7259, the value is 0.11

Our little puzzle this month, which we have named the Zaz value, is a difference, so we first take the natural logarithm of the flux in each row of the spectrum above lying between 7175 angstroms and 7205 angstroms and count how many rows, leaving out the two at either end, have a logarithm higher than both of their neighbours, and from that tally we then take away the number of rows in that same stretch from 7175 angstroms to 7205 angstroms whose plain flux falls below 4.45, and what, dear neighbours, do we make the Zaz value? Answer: -16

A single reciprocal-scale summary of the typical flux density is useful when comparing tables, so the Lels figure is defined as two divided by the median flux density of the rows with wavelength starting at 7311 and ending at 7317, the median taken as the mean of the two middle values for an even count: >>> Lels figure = 0.44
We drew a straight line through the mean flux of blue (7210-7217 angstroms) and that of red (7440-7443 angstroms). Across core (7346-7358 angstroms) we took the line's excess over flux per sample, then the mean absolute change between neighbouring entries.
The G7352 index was 0.10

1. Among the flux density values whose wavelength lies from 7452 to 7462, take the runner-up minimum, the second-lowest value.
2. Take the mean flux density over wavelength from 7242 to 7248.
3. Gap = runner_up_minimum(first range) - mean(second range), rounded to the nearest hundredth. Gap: -0.06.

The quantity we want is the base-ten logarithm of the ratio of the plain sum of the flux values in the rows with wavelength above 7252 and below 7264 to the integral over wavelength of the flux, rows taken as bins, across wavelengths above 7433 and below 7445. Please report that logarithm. -0.224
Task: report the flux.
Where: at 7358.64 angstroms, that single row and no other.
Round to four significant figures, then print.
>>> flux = 4.388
